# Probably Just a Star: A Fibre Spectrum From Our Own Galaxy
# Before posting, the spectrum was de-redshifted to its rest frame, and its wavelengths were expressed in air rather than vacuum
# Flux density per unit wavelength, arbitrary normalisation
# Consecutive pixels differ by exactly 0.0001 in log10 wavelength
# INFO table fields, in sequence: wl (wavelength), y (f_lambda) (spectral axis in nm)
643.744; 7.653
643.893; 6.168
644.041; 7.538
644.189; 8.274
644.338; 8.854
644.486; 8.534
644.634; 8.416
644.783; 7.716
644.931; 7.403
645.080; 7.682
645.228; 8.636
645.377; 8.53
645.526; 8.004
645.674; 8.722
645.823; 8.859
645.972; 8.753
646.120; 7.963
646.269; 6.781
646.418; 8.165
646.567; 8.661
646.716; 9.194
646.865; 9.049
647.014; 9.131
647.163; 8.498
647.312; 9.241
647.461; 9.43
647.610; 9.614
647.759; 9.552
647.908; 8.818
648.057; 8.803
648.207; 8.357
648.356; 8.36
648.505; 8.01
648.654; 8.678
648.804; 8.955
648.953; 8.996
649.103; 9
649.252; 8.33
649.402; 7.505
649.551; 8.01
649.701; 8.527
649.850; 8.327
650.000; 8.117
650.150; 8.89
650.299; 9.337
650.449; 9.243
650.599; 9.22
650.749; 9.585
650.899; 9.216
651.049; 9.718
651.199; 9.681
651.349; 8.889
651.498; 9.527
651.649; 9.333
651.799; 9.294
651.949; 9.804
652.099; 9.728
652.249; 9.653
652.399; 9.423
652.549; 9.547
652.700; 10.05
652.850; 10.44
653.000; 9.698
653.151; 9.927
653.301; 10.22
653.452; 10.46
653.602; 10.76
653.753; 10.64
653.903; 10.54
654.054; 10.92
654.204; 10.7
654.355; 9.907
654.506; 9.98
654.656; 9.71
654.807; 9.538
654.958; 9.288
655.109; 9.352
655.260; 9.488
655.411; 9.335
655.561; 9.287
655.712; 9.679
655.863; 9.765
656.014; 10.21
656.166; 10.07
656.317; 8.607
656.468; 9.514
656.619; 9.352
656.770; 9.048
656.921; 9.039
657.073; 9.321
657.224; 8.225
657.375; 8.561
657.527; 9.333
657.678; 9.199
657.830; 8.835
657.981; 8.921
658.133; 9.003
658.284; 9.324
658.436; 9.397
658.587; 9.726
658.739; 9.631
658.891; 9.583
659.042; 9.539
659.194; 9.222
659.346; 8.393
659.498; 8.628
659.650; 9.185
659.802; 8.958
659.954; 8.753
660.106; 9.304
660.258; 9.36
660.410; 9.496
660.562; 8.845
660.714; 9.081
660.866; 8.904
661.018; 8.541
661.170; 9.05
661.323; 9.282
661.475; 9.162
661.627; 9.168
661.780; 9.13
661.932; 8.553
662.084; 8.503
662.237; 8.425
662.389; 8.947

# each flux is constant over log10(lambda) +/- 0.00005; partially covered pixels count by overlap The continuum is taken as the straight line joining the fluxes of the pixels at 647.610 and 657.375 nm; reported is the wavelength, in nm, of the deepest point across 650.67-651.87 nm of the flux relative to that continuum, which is 651.349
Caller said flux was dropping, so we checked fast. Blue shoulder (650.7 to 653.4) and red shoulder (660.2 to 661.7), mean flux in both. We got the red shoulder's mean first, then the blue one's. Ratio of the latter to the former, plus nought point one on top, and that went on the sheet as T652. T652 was 1.16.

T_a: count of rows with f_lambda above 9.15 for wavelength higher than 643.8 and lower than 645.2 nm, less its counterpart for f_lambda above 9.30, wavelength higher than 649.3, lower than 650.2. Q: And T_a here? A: 0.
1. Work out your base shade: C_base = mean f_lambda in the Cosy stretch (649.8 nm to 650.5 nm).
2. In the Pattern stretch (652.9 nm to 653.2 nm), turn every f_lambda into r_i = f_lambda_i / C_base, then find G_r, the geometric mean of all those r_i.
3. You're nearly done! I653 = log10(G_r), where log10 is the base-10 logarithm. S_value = 0.048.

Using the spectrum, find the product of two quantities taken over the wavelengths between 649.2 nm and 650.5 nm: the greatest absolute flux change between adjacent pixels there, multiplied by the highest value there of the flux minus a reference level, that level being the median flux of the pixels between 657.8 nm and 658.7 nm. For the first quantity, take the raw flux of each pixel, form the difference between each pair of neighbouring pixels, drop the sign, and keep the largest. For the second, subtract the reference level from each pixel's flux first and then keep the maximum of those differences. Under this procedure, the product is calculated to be 0.14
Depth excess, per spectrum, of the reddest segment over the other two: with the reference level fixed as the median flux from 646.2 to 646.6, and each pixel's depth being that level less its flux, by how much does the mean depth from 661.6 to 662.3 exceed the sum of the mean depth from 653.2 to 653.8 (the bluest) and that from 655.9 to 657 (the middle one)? 3.0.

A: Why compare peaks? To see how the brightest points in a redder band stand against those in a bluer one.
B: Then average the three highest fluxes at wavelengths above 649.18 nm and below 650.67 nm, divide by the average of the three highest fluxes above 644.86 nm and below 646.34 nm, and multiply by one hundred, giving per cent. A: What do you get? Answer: 106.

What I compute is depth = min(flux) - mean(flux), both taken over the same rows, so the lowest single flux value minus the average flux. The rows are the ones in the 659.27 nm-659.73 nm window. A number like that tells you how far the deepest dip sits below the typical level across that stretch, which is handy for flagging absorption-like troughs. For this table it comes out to -0.34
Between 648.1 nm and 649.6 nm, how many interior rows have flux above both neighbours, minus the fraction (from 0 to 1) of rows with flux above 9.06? 2.0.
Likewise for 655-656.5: 1.1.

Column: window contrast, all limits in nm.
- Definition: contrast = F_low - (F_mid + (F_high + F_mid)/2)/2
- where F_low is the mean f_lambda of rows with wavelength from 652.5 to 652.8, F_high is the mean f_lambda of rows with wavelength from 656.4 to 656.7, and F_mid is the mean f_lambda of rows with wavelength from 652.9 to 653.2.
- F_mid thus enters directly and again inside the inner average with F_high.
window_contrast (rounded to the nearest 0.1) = 0.1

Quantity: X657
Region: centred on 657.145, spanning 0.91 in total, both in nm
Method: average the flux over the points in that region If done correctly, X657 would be 8.92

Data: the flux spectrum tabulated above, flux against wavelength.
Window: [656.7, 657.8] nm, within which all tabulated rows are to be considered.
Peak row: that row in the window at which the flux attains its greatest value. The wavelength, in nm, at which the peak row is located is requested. 657.527 nm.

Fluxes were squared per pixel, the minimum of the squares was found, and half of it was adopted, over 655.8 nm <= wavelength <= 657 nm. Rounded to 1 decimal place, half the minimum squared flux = 37.0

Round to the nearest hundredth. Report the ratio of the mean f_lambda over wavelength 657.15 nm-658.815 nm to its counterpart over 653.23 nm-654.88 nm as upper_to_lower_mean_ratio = 0.88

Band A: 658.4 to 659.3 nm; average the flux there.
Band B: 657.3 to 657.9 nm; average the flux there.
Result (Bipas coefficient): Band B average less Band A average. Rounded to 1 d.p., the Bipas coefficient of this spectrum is -0.5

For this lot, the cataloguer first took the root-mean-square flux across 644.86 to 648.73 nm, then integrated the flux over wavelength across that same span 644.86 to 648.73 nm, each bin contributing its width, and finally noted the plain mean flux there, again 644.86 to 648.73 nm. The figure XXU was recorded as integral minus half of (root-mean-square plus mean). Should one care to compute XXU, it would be 24.6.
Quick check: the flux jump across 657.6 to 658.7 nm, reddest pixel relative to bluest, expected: 0.53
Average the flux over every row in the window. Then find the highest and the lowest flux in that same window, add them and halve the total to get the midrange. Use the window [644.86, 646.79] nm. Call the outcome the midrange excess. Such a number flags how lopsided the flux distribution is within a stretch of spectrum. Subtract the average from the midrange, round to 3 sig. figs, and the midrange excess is -0.270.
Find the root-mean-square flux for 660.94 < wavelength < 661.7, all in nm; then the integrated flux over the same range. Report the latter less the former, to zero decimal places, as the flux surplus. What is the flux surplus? -2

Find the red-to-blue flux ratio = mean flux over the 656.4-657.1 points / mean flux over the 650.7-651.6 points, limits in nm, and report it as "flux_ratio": 0.98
